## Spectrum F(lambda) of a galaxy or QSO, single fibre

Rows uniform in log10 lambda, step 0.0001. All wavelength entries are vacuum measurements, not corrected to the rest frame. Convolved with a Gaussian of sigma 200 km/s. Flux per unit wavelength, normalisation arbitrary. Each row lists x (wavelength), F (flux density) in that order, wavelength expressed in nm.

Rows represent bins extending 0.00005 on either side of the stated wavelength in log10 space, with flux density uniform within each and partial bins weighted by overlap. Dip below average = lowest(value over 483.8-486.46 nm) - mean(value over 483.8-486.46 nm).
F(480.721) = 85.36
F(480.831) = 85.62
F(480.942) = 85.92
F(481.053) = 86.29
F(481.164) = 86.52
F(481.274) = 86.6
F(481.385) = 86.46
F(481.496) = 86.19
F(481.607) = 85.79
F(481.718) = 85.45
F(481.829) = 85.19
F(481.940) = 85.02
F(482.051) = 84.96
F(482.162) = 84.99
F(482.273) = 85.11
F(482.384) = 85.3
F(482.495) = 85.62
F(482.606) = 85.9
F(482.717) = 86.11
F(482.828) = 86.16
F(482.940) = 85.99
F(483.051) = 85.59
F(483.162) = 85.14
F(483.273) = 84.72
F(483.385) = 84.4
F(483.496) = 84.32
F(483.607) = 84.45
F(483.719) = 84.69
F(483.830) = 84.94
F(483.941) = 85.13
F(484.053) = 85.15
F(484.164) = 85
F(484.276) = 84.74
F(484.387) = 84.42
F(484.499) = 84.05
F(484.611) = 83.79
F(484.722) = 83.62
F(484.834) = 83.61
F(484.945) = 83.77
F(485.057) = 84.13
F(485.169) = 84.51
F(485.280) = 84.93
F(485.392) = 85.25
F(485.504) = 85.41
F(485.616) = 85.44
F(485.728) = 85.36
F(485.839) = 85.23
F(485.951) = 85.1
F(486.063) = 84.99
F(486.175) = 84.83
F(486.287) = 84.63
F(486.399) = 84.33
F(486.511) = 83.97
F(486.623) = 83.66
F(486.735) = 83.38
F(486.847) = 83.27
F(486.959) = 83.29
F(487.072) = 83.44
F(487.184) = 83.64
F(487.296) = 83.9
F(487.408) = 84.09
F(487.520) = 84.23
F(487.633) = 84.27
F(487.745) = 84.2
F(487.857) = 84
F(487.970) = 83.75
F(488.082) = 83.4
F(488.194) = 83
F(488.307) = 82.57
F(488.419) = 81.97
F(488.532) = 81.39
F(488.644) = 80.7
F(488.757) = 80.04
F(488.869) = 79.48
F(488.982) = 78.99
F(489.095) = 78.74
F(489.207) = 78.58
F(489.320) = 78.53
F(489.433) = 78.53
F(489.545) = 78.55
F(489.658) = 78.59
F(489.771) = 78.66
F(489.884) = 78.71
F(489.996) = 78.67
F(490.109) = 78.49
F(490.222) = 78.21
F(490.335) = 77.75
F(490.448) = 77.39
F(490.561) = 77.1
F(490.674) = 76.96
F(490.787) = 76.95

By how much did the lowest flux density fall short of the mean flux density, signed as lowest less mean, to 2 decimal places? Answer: -1.07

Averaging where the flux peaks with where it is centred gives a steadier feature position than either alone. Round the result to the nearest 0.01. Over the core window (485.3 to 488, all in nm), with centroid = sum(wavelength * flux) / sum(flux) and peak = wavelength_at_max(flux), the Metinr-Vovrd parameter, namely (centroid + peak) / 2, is 486.15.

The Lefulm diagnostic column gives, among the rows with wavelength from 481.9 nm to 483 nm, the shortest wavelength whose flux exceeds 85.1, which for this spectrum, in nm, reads 482.273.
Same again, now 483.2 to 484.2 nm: 483.941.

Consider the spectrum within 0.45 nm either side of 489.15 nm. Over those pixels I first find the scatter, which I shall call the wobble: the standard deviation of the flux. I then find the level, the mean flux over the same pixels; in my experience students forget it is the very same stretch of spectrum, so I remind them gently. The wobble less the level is -78.4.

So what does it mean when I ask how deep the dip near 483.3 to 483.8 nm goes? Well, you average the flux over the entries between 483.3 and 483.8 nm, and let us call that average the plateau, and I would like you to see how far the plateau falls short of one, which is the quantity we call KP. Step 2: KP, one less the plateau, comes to -83.5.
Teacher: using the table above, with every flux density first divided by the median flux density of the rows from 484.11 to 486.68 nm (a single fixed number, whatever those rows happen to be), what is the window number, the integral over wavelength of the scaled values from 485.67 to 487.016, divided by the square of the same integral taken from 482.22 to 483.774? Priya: 0.5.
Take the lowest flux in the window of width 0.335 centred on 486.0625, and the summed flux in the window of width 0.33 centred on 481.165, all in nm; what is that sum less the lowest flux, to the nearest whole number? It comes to 175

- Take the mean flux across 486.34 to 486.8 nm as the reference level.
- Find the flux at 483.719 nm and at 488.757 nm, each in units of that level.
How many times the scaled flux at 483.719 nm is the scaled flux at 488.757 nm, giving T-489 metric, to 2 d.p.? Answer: 0.95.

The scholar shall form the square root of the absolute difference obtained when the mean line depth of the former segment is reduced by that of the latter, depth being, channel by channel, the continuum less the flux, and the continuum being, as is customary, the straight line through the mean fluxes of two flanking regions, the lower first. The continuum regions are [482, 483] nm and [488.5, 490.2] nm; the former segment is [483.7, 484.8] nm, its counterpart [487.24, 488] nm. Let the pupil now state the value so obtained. 1.66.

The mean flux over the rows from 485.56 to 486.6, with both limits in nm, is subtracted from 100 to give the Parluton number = 15.1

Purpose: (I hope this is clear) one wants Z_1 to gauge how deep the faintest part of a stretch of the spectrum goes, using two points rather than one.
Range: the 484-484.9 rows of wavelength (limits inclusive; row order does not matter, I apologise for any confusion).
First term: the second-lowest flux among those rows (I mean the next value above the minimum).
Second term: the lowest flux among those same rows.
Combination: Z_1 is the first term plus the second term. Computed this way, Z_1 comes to 167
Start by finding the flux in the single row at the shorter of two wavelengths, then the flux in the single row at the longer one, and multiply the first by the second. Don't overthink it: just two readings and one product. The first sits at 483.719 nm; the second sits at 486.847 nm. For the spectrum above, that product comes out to 7052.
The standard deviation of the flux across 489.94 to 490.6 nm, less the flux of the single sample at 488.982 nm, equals -78.4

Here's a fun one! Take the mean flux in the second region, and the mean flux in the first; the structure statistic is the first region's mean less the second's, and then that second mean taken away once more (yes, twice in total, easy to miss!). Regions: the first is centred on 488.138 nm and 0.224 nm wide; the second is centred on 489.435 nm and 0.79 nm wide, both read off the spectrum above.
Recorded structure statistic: -74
